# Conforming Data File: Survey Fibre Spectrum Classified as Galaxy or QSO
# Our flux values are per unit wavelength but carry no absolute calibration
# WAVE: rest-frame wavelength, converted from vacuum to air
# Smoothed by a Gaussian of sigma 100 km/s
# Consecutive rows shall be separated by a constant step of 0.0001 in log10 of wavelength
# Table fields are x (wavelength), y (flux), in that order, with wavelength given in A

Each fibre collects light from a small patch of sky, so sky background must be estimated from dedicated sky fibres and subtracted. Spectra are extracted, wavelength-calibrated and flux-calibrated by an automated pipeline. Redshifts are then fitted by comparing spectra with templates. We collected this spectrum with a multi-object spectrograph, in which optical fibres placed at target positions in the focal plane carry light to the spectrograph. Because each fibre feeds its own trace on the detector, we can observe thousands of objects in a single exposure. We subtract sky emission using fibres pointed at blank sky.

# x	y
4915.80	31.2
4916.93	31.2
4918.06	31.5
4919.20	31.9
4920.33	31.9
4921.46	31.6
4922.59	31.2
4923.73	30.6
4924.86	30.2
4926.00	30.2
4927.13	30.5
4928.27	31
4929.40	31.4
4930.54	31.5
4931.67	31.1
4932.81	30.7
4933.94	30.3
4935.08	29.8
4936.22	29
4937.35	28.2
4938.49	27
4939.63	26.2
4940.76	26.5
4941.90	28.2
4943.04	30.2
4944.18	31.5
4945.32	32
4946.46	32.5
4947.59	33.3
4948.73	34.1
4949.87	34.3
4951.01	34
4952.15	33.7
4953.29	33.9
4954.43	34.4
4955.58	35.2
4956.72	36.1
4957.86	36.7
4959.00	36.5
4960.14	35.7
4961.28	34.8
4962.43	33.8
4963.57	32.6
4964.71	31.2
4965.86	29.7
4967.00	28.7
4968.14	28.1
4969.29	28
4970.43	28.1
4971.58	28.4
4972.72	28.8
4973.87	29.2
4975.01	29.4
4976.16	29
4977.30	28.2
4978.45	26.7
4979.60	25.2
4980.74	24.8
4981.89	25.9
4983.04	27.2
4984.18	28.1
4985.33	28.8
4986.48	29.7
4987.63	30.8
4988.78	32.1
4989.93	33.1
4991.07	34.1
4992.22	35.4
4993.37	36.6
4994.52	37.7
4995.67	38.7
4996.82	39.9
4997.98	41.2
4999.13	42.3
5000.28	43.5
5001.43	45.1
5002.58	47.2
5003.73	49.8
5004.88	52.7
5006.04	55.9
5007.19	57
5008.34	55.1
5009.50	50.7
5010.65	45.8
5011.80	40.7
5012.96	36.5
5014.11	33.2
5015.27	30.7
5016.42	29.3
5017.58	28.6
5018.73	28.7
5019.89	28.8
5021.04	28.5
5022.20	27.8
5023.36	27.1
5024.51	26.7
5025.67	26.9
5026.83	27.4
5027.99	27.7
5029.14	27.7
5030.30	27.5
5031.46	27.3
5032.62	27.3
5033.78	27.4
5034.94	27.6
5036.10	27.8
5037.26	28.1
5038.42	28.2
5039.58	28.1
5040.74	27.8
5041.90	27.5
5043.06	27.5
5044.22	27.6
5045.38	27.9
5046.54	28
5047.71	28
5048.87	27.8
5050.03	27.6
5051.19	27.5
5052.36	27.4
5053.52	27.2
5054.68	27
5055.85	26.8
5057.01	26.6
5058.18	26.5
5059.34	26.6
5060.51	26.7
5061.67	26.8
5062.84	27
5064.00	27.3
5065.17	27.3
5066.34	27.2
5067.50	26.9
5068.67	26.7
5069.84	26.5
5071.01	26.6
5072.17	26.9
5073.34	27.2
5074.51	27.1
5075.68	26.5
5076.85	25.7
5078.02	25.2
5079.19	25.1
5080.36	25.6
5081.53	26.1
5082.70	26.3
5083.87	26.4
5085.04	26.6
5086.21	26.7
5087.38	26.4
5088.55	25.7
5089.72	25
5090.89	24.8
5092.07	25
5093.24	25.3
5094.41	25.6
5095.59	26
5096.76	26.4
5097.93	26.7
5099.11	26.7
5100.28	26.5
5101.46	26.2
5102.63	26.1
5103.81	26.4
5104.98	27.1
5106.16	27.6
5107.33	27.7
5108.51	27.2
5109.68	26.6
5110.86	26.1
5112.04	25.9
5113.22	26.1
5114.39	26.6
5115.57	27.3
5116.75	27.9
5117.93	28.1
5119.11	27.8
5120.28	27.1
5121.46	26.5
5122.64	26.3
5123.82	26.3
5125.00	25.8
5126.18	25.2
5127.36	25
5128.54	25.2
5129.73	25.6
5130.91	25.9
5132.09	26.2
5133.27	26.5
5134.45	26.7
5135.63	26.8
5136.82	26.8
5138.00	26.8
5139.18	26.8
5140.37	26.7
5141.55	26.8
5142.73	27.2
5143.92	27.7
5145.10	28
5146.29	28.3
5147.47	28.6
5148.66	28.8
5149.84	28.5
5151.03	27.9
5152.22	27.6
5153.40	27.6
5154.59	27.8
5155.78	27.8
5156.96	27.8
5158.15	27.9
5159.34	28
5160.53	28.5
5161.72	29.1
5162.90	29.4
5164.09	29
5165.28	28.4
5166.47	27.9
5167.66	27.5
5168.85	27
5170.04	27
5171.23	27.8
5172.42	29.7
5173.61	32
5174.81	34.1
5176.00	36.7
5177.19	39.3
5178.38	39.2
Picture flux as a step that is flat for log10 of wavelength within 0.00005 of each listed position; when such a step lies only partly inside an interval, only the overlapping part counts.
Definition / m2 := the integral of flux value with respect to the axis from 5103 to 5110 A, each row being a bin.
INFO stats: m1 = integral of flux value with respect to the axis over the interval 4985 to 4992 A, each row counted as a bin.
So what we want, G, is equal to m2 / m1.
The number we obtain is 0.85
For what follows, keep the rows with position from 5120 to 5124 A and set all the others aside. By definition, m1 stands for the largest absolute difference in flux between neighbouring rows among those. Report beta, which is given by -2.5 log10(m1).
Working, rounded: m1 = 0.60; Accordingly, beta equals 0.6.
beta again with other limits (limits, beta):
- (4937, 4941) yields -0.2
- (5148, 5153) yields 0.6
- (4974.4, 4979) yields -0.4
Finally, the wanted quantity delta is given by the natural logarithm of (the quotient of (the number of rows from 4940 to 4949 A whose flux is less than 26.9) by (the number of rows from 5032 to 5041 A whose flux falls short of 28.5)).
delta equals -2.1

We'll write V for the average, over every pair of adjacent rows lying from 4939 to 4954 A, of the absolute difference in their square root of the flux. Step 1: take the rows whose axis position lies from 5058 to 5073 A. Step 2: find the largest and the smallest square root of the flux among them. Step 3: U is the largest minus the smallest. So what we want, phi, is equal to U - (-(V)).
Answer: 0.14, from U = 0.08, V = 0.067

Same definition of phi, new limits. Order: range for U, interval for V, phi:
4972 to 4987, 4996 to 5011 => 0.64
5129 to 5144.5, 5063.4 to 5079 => 0.23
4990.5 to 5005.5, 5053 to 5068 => 1.44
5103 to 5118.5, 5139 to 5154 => 0.24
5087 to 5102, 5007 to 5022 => 0.37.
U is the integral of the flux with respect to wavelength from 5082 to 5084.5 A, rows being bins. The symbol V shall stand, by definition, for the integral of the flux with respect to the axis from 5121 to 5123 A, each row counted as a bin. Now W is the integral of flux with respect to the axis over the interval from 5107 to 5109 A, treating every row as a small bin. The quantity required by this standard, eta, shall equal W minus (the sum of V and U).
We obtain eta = -64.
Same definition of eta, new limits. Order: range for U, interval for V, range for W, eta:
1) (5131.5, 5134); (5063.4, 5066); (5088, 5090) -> -86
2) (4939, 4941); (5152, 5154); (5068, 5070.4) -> -44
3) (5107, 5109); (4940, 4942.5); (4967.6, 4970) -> -56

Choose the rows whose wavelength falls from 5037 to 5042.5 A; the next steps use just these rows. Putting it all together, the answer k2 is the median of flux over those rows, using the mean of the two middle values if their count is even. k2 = 28.1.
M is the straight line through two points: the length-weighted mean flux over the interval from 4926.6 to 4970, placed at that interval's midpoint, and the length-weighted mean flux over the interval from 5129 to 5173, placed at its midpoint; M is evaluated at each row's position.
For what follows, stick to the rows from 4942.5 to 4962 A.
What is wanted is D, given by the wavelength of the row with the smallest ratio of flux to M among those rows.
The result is 4943.04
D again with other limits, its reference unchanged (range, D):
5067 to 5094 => 5090.89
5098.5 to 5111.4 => 5102.63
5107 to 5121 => 5112.04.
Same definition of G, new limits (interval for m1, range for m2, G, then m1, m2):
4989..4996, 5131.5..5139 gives 0.80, 250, 200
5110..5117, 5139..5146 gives 1.03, 186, 191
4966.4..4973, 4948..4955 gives 1.27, 187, 238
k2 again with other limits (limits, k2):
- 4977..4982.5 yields 25.9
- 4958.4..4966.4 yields 33.8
